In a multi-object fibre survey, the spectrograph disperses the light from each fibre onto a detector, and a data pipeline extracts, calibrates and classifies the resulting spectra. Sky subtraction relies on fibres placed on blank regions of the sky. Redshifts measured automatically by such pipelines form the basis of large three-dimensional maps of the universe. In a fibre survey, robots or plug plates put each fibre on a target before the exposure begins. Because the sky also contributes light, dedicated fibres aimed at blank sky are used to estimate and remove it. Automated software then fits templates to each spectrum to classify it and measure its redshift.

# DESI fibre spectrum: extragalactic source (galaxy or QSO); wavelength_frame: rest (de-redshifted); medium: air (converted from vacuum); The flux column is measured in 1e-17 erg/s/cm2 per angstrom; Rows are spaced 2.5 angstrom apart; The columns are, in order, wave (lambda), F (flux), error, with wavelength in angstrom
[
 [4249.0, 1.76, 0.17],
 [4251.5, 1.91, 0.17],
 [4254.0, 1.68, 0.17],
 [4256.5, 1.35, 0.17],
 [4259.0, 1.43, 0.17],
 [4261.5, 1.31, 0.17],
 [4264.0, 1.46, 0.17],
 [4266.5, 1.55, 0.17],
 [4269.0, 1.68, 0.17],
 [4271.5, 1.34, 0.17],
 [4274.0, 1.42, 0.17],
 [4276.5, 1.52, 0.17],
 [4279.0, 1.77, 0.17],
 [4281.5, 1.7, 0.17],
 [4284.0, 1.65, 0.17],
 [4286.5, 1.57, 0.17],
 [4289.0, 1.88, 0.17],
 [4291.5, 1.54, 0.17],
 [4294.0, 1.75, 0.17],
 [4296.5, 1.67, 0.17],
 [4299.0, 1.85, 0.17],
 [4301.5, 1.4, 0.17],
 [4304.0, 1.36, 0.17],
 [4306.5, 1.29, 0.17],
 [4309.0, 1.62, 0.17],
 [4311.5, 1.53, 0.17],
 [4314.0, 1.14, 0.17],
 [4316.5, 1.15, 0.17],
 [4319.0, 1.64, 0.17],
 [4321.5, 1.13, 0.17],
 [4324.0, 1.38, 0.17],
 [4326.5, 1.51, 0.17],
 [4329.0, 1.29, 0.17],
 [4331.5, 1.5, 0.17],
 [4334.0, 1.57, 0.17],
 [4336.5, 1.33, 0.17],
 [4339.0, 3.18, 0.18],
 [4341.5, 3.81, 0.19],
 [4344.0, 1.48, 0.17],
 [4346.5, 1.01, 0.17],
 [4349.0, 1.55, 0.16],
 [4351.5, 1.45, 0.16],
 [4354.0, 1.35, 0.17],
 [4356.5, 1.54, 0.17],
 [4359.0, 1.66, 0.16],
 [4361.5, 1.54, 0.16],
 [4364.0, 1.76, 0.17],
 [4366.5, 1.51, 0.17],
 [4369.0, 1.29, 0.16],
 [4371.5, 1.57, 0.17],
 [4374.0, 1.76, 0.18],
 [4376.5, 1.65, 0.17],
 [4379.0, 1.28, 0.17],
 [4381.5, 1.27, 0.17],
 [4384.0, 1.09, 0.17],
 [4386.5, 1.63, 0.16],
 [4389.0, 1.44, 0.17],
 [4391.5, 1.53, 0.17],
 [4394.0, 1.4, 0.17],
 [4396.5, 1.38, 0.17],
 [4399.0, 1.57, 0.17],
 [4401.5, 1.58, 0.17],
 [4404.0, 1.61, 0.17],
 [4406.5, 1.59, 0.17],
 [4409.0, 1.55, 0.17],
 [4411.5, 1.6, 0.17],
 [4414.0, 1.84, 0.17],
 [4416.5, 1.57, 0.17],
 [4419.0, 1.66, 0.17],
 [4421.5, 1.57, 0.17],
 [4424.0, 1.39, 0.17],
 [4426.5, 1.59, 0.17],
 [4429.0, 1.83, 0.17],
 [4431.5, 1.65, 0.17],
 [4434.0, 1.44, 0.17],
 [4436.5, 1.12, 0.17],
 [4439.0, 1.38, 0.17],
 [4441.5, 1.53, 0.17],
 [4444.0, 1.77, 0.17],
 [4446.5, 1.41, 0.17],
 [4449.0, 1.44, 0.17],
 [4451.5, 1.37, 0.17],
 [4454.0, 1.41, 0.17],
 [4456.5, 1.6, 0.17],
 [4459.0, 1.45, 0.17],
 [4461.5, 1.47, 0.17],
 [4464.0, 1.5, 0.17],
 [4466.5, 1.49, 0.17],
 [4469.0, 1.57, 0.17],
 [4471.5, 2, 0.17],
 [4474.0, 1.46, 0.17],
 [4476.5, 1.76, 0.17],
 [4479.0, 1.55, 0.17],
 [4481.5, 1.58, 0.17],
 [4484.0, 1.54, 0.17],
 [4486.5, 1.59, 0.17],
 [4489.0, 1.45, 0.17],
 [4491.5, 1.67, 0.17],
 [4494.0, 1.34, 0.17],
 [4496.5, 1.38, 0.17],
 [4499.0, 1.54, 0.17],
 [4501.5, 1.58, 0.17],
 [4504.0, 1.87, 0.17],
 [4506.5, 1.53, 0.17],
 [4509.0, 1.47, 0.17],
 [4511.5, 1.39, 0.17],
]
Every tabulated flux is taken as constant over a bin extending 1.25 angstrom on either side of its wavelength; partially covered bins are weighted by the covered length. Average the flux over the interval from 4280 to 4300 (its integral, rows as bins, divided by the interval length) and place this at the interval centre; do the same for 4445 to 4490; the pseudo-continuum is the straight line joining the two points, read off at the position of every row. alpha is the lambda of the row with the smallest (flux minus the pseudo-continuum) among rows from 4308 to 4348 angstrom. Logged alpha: 4346.5 angstrom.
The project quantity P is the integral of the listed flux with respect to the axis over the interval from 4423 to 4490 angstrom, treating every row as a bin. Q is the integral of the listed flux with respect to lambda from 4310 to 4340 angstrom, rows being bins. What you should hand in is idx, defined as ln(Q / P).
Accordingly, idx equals -0.8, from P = 103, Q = 45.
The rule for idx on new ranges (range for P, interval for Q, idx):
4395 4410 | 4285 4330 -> 1.1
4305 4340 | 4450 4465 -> -0.9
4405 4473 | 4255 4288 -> -0.7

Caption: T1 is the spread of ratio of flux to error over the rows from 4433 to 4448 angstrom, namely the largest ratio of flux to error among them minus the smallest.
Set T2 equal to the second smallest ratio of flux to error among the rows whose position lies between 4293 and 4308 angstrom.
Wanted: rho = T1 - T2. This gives -4.2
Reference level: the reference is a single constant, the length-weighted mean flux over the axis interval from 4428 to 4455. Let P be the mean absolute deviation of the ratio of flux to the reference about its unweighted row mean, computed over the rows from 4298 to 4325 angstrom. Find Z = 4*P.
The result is 0.49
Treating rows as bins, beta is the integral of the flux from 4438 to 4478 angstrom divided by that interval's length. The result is 1.54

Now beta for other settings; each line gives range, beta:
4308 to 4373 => 1.60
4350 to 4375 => 1.54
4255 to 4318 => 1.52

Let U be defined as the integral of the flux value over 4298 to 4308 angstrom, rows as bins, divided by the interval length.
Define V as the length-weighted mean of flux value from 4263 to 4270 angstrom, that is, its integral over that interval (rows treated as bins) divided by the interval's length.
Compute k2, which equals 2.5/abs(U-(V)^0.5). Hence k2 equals 11.4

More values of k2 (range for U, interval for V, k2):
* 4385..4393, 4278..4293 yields 11.5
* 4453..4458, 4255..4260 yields 7.7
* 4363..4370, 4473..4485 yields 9.5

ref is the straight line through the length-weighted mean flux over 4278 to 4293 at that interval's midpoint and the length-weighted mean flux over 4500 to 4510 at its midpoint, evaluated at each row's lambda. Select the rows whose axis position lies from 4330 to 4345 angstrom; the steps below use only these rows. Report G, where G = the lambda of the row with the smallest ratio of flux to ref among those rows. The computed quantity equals 4336.5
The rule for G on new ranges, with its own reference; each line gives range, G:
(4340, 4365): 4346.5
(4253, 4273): 4261.5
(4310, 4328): 4321.5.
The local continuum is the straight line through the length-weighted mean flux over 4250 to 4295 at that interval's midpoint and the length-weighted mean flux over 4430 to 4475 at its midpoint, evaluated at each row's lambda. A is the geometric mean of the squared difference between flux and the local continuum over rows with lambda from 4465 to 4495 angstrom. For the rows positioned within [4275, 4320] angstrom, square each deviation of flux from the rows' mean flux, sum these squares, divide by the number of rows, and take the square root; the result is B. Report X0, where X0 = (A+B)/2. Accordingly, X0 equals 0.11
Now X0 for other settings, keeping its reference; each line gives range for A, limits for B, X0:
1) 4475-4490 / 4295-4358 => 0.30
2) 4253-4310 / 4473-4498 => 0.07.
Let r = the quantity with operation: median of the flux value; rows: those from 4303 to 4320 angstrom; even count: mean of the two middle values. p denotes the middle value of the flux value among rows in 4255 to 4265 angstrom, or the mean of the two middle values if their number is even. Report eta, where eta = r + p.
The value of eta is 2.75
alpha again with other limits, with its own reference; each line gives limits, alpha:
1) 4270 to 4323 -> 4321.5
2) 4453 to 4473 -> 4454.0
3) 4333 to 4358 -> 4346.5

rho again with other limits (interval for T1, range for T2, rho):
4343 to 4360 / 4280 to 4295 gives -4.8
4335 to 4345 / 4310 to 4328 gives 5.5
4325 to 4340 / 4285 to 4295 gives 0.8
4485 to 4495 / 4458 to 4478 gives -6.6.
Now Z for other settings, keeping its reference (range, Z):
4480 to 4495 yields 0.24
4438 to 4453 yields 0.30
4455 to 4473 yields 0.33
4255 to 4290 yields 0.38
